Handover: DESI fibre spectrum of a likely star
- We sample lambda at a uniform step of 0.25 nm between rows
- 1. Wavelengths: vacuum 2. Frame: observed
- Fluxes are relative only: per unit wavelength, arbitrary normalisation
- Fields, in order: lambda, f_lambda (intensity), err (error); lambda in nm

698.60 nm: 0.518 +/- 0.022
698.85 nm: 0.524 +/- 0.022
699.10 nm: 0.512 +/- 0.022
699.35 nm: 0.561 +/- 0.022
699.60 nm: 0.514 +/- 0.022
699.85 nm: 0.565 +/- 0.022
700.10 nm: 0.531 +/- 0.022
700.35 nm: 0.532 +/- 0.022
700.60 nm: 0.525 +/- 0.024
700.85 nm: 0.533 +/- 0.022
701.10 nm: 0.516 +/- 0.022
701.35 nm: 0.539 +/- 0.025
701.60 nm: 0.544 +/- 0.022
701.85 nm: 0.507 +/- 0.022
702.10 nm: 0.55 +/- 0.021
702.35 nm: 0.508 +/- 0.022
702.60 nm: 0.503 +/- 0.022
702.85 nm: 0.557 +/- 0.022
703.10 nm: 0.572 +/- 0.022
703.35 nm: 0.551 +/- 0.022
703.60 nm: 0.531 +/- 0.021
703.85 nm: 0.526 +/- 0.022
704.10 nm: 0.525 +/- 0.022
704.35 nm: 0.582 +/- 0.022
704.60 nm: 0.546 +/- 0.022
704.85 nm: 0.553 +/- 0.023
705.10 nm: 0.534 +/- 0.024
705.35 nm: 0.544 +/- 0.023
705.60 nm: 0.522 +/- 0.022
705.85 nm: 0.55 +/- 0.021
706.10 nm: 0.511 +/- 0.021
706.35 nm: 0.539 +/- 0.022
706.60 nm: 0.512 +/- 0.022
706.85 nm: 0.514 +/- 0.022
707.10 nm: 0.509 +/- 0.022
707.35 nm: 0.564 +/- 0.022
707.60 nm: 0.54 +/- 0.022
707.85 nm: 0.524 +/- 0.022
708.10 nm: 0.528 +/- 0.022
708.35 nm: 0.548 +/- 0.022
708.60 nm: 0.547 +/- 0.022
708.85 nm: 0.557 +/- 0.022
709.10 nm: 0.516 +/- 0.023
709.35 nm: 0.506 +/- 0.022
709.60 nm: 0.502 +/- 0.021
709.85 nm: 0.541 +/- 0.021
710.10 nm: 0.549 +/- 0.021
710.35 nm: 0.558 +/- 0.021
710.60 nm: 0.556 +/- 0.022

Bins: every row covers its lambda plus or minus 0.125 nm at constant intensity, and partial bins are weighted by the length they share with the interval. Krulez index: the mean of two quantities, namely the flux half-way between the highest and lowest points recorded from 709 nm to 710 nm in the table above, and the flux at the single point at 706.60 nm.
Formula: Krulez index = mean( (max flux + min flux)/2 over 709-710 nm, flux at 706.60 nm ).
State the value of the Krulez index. 0.517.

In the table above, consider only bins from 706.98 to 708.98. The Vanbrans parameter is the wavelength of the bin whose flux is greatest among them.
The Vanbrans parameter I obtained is 707.35 nm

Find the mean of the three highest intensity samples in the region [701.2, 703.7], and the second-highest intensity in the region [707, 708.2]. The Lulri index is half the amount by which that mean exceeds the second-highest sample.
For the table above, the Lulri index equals 0.010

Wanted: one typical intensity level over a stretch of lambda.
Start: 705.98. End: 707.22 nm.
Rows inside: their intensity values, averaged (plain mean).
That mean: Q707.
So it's 0.517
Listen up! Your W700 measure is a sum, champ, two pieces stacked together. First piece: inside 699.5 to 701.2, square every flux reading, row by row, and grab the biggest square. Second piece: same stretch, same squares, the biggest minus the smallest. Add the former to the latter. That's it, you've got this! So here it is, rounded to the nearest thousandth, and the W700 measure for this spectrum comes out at 0.374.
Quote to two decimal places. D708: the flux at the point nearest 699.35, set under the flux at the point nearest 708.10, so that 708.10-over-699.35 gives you 0.94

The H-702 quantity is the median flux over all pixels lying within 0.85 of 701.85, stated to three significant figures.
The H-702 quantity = 0.516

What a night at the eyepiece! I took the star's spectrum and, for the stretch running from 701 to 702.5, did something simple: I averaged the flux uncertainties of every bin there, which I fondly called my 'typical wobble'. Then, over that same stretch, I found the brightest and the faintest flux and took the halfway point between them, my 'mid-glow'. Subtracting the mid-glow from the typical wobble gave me -0.506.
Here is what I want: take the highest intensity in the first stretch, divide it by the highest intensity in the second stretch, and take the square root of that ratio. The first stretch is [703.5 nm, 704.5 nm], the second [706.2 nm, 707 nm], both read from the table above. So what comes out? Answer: 1.04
